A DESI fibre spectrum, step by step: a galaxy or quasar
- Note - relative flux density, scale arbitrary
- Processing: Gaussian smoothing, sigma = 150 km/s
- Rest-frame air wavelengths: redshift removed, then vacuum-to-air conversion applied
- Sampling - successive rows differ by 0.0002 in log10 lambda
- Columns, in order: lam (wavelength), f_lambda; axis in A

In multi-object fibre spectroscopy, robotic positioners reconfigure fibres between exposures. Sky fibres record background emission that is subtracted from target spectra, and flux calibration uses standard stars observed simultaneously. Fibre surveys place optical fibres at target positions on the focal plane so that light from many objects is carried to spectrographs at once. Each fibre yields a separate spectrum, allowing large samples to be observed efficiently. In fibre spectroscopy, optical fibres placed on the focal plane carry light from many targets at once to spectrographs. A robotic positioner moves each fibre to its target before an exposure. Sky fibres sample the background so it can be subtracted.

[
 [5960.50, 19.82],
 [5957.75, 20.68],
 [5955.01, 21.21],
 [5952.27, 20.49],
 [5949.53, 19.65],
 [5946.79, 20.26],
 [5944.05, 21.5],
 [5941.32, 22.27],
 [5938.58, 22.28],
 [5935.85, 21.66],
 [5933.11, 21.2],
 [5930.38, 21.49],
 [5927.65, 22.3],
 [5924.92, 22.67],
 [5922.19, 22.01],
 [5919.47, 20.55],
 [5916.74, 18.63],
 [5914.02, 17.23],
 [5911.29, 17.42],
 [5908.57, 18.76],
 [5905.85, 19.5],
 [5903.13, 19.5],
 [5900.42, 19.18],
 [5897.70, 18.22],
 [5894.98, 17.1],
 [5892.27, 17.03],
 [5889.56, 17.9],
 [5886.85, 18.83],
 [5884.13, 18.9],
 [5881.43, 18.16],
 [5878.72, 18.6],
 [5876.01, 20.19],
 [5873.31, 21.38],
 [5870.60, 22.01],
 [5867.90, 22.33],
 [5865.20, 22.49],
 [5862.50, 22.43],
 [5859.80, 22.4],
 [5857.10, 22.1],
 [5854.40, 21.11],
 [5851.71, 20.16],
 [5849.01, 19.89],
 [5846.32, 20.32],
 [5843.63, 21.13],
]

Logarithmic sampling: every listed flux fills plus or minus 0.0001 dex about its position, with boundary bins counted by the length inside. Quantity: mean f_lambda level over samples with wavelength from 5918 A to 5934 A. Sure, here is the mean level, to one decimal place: 21.7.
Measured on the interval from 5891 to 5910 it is 18.5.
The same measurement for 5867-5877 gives 21.5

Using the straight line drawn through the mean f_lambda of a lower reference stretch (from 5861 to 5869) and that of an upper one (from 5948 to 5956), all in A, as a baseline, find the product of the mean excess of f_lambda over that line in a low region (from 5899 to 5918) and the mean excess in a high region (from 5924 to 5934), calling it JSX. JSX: -2.7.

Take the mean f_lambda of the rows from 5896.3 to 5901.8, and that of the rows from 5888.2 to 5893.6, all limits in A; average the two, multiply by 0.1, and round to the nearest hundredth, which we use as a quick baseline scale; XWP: 1.81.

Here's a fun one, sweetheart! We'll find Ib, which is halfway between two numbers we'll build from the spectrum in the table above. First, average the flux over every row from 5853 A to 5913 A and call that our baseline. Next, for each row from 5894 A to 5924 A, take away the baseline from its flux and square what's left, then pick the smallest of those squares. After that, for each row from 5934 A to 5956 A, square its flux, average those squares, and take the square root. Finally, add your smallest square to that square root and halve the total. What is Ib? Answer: 10.6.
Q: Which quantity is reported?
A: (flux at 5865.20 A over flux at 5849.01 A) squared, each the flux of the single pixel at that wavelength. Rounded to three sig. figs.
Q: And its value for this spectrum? 1.28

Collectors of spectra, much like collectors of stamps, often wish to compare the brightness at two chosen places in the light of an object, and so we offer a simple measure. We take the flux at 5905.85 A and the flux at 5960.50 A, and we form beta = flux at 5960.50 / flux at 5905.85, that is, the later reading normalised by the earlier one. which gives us 1.02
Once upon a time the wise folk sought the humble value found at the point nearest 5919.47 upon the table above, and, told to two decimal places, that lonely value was 20.55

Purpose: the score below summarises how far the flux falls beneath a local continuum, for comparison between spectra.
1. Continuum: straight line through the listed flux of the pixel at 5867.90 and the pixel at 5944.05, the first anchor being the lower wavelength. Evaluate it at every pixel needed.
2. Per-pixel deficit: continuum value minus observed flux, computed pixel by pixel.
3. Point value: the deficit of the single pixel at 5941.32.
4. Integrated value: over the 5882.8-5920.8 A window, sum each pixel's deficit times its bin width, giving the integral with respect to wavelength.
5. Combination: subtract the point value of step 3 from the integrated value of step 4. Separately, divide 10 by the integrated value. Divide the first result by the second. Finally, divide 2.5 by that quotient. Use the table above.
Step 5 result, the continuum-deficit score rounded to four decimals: 0.0014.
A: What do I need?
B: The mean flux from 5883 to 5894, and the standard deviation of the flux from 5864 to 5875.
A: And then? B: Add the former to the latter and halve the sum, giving 9.3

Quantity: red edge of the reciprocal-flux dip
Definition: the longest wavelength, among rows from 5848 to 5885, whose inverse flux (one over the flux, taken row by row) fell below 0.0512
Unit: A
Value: 5876.01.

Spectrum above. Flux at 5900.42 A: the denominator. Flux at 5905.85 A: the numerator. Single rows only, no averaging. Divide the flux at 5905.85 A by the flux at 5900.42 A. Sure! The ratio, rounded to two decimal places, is 1.02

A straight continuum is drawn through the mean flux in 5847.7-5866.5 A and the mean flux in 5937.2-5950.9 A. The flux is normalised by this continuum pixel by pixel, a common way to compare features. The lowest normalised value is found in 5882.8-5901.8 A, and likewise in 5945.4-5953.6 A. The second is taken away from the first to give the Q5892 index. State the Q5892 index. -0.13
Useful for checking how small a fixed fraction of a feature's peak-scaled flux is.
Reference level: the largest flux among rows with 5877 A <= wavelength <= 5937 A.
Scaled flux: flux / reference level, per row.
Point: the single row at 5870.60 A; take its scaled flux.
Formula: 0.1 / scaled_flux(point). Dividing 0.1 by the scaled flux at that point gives 0.103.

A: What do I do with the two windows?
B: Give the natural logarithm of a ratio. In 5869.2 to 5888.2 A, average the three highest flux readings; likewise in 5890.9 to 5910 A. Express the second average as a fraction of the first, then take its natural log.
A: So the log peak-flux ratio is -0.089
